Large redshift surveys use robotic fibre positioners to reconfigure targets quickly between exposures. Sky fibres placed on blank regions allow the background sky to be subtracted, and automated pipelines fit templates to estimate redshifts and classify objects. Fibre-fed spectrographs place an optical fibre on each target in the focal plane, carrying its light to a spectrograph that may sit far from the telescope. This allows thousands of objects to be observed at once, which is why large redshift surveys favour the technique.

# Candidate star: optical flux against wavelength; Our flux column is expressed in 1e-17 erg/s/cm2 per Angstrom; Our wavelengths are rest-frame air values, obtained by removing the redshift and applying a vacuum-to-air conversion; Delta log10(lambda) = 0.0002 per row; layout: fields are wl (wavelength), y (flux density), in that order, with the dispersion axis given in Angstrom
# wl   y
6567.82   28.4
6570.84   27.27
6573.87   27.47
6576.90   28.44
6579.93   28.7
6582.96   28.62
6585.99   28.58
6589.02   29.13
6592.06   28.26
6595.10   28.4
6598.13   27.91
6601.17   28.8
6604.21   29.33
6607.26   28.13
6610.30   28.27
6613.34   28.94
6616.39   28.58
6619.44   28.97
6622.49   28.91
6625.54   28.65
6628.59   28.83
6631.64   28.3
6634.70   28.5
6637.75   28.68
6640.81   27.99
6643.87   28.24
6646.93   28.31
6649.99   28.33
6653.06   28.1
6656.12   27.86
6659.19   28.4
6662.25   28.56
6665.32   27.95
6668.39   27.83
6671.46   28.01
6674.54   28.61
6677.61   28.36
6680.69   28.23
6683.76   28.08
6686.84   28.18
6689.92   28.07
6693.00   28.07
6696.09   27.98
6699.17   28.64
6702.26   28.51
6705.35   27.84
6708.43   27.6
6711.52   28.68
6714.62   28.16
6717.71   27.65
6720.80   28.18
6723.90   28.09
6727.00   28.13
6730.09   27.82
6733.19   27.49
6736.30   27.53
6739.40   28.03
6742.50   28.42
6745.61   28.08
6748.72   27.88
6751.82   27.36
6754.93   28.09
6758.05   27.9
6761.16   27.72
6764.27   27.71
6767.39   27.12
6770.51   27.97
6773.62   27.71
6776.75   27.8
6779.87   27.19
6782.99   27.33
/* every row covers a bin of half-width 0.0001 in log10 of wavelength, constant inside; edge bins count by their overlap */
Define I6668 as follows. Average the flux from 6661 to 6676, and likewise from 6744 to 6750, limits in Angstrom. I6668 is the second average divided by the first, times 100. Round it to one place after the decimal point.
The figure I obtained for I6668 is 99.2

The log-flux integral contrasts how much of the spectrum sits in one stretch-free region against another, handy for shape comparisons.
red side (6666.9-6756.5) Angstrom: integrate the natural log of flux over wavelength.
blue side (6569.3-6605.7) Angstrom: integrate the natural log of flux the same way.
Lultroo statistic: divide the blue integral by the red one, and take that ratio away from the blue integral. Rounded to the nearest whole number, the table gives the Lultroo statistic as 121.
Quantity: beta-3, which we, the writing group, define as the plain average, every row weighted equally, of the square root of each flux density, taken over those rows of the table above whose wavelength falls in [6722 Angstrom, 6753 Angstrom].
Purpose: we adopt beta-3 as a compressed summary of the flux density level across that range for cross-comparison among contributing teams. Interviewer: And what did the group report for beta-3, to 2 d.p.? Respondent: 5.28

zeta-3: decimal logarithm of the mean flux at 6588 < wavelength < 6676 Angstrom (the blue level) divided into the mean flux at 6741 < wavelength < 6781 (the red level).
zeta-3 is -0.010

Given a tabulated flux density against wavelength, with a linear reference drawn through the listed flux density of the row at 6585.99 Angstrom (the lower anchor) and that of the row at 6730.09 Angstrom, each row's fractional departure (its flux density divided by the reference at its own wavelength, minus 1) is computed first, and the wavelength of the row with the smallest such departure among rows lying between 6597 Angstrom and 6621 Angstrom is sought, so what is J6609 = 6598.13 Angstrom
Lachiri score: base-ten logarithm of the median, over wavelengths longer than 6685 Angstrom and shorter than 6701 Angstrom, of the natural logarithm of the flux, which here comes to 0.5231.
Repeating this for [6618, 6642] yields 0.5258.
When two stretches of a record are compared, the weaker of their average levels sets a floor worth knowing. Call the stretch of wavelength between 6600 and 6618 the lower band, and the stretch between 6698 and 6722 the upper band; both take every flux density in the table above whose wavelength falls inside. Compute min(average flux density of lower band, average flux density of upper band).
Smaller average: 28.2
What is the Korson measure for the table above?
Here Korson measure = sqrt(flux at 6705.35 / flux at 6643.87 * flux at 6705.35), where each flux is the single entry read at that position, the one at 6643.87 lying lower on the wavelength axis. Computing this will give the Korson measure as 5.24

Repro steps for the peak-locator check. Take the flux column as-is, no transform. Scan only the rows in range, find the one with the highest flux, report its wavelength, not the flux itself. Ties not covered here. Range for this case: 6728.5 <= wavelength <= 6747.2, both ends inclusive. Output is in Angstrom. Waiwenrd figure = 6742.50 Angstrom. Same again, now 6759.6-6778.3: 6770.51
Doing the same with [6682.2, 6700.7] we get 6699.17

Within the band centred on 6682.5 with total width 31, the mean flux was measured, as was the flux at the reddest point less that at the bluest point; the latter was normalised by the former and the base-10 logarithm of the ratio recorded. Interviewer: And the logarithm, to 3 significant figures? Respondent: -2.27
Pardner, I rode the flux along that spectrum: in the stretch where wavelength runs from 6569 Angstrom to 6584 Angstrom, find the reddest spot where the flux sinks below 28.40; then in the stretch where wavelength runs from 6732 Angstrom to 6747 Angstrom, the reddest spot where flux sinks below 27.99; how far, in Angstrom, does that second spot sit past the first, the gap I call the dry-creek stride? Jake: 162.4 Angstrom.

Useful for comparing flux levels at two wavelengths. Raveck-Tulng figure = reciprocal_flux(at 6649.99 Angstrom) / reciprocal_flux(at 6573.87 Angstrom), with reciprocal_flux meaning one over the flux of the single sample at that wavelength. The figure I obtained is 0.97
